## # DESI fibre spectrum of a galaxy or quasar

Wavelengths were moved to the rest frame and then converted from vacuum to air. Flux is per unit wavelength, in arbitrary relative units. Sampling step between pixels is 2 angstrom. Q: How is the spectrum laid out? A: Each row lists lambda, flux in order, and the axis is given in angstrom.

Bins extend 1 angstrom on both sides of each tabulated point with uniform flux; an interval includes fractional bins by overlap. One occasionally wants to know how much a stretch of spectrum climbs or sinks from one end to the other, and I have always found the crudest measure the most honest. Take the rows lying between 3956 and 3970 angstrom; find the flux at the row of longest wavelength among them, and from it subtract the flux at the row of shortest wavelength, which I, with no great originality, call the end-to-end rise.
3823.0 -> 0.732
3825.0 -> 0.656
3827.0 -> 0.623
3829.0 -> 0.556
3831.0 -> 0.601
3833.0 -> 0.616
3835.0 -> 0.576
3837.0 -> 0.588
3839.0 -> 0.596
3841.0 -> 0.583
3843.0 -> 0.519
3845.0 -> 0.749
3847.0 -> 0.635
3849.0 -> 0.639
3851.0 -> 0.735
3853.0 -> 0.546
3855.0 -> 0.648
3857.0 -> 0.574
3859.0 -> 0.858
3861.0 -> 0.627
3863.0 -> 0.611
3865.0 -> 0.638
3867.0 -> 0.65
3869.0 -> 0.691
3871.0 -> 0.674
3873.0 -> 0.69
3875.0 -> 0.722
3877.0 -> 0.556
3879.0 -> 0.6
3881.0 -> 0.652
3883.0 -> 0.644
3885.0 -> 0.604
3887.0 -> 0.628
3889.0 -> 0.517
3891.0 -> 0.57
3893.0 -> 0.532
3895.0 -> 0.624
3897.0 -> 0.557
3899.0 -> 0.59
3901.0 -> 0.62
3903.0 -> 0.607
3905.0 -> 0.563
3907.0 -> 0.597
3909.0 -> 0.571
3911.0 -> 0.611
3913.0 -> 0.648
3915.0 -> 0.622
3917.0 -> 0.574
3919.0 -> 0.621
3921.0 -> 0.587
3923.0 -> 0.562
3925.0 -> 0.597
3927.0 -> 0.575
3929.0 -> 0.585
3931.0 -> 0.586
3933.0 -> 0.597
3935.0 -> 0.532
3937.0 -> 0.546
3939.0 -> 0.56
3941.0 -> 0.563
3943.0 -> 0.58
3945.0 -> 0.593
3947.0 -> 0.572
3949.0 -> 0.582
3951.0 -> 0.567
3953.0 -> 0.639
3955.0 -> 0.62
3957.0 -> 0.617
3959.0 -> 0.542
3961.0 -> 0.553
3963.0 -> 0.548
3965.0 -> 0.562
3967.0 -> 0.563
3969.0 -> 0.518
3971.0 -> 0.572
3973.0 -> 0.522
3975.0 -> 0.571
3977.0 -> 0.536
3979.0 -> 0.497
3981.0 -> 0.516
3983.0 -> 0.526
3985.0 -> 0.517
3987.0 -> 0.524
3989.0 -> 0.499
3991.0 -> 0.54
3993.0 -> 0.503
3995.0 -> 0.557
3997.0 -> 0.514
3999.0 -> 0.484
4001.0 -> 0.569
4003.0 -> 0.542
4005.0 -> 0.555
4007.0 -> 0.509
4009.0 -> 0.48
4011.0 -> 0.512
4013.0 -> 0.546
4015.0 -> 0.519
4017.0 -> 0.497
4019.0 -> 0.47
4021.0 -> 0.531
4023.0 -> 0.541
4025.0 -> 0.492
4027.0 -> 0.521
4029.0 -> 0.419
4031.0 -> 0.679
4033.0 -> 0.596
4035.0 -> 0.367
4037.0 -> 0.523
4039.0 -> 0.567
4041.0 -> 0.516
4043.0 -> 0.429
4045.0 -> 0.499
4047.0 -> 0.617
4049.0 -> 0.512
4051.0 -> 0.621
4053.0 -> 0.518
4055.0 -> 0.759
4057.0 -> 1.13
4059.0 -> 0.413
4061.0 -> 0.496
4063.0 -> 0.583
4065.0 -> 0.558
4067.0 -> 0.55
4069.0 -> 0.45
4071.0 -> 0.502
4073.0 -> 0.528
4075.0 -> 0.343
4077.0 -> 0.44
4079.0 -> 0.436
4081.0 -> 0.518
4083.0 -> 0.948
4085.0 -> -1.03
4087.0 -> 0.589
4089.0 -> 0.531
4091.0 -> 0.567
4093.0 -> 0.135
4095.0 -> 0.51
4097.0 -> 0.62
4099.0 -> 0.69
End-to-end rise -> -0.10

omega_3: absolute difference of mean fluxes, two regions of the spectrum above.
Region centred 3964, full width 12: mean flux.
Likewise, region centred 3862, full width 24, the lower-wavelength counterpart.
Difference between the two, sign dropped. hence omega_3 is 0.11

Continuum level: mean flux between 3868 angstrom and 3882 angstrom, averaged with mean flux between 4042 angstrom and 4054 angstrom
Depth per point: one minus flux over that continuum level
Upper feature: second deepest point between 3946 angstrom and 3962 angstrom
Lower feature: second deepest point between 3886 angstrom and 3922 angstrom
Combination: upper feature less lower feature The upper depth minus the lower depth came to -0.04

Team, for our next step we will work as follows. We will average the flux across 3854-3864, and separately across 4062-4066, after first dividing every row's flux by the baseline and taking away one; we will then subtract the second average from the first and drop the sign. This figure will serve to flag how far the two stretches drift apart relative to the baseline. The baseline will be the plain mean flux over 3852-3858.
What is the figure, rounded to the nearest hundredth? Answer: 0.16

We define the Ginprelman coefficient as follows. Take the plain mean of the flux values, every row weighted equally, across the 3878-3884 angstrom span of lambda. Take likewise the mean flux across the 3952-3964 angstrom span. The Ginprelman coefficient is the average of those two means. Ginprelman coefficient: 0.609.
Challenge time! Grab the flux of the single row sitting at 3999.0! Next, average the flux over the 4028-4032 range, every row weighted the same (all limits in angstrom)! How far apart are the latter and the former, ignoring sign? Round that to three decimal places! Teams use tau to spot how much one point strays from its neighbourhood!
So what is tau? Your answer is 0.065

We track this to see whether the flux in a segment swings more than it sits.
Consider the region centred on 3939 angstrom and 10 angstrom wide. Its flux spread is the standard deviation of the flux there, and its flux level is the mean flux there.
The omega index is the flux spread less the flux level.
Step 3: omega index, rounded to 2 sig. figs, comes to -0.54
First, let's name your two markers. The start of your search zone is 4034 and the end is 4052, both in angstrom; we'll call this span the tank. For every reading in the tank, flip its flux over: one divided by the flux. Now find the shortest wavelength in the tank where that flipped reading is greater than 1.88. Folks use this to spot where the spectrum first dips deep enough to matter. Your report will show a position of 4035.0 angstrom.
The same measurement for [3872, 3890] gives 3889.0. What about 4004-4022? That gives 4007.0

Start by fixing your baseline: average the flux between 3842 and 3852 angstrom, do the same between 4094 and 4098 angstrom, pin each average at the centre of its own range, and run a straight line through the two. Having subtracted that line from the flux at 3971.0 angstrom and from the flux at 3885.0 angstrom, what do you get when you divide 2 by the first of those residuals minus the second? -2572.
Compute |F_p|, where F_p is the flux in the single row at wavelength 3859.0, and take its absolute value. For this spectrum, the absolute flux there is 0.86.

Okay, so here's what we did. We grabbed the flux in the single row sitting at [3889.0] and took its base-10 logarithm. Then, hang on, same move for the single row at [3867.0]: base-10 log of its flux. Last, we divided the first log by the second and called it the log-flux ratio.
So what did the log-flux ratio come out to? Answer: 1.5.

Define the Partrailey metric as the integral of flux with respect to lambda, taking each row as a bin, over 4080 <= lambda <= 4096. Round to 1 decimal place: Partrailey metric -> 5.5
